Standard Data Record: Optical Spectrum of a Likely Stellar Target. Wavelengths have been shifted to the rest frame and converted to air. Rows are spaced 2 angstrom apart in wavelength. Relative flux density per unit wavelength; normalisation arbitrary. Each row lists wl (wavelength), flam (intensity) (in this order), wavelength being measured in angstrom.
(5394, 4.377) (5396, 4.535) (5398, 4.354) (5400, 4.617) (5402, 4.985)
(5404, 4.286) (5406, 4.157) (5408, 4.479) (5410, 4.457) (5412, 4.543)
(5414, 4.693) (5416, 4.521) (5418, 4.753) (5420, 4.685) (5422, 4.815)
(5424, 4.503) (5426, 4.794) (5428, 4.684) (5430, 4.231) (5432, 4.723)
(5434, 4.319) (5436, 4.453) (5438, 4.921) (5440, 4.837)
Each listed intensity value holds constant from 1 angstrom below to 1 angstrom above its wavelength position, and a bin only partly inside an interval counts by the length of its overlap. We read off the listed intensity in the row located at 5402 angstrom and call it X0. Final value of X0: 4.985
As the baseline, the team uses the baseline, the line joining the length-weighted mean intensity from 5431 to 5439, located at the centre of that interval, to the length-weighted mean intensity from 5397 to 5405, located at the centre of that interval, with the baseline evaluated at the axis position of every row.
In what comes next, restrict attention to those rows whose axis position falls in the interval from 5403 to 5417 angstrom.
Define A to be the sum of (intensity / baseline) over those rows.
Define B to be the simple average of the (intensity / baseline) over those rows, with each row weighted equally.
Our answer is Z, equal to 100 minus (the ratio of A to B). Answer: 93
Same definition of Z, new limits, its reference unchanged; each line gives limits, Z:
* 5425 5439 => 93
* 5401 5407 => 97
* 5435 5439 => 98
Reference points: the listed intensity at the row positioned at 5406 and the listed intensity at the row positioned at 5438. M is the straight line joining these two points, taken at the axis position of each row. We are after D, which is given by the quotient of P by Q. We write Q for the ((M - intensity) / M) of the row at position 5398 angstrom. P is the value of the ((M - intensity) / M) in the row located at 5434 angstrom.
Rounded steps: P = 0.10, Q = -0.098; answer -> -1.1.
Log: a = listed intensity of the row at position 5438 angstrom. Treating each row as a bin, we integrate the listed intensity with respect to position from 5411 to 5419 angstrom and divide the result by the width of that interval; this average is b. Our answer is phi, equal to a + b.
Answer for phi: 9.5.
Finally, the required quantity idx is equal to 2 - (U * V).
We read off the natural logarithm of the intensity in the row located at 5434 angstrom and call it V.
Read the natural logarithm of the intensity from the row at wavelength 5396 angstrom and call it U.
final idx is -0.21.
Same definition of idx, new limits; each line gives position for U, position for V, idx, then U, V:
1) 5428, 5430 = -0.23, 1.54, 1.44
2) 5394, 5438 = -0.35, 1.48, 1.59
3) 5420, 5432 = -0.40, 1.54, 1.55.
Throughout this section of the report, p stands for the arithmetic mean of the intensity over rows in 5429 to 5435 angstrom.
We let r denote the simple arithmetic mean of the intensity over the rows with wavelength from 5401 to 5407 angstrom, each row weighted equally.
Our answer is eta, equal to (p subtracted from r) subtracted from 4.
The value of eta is 3.95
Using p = 4.42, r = 4.48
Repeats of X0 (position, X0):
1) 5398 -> 4.354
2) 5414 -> 4.693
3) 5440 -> 4.837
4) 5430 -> 4.231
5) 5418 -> 4.753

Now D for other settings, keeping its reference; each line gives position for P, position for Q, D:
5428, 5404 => 0.0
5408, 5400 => 0.4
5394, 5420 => 3.0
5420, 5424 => -2.4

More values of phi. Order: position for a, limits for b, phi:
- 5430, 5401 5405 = 8.9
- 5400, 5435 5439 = 9.3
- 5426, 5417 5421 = 9.5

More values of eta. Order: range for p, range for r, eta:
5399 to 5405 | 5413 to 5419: 3.97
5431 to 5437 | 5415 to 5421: 3.85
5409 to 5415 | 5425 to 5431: 3.99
